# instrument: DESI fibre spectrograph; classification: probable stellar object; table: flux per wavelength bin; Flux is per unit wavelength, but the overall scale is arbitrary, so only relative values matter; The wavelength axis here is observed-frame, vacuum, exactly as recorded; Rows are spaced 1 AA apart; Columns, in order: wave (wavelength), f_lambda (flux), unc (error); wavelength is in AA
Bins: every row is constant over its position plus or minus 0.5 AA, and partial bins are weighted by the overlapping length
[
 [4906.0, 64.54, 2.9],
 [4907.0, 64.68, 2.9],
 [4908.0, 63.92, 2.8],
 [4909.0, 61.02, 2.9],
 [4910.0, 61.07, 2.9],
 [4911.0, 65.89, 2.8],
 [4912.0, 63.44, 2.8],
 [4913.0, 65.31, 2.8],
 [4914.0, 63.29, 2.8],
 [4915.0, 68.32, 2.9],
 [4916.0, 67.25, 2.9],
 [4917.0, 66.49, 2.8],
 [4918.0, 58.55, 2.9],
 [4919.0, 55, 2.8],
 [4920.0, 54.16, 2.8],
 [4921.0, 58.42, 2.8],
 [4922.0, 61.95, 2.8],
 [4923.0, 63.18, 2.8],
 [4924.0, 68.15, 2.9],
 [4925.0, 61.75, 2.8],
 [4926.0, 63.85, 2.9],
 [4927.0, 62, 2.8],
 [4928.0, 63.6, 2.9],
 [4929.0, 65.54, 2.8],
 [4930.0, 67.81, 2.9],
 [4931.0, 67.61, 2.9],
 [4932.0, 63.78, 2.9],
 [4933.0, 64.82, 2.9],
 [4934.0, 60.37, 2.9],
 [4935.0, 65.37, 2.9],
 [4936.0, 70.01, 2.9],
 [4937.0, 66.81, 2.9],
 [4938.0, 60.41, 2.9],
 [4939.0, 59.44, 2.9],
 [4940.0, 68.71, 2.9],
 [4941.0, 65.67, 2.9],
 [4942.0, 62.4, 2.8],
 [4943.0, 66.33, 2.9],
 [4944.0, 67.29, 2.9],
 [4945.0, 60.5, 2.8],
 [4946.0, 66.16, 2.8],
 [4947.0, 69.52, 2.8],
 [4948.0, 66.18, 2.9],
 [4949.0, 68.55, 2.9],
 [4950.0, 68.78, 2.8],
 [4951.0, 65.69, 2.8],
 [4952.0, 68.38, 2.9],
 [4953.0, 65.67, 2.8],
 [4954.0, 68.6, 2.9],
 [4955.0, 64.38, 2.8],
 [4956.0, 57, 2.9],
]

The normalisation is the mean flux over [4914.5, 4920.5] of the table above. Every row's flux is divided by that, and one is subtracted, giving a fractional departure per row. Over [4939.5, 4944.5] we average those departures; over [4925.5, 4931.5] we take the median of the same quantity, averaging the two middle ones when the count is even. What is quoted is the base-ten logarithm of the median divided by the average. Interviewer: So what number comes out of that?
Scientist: -0.16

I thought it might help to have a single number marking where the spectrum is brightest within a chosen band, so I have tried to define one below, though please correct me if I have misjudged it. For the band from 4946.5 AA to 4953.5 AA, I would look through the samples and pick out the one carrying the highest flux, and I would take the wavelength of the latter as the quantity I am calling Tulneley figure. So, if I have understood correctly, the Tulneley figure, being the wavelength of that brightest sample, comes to 4947.0 AA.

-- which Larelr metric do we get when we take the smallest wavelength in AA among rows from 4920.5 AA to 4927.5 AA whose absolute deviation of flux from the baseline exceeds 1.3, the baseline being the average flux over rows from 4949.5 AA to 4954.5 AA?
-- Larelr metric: 4921.0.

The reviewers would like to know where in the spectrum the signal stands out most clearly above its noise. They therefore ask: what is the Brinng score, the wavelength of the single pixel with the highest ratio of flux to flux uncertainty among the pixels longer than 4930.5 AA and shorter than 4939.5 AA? 4936.0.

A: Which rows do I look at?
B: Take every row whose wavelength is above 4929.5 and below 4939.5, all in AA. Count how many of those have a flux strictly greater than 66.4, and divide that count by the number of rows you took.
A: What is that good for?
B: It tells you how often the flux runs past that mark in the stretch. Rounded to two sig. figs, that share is 0.40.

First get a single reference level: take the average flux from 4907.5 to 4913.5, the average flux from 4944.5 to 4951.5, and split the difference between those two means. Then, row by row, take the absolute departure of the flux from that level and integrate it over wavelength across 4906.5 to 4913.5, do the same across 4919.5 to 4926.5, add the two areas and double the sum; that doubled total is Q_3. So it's 83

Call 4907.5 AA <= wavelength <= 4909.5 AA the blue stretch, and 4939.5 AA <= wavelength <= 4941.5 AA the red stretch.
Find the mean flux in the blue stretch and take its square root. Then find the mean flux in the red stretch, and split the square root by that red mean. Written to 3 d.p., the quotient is 0.118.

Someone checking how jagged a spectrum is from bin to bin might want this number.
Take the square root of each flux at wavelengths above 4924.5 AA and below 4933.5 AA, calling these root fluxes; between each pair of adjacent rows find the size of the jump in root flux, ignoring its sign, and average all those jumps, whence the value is 0.12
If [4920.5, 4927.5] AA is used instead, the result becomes 0.21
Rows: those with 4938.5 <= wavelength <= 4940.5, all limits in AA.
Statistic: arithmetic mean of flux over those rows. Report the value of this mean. 64.1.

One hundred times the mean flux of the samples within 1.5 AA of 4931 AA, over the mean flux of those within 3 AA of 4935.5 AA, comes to 103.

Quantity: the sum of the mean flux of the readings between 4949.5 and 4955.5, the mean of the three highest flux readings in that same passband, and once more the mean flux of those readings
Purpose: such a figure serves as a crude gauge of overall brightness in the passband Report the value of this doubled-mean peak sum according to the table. 202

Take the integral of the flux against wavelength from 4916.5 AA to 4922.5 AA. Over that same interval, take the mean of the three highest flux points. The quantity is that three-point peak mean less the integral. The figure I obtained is -292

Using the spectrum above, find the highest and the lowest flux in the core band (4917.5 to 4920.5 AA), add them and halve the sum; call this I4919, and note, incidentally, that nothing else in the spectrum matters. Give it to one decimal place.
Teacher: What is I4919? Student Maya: 56.4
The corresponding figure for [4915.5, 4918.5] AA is 62.9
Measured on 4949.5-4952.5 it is 67.2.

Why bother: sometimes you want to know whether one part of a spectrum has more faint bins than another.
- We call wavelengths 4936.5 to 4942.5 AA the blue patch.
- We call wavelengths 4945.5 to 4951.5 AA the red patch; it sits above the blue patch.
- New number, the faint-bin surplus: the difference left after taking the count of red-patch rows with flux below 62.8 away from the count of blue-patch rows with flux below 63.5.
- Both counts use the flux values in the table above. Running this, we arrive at 3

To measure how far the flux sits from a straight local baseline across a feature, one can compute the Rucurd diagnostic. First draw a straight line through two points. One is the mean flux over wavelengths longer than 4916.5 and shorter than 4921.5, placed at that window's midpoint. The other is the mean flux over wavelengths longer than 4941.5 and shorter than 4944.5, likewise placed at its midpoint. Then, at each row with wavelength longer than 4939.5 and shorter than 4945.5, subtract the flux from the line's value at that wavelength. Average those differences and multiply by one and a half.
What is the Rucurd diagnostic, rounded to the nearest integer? 0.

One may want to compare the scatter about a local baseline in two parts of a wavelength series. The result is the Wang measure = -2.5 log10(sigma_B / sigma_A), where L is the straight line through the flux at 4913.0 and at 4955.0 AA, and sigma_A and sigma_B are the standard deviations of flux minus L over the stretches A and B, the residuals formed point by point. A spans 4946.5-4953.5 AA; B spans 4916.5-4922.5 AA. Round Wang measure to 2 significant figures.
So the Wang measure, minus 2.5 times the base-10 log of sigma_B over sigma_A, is -1.1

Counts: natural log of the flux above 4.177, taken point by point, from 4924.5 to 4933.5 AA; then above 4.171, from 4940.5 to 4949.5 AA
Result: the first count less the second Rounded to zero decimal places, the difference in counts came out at -4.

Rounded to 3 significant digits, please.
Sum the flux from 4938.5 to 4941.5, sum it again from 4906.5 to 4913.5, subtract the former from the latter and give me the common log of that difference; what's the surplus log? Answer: 2.40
